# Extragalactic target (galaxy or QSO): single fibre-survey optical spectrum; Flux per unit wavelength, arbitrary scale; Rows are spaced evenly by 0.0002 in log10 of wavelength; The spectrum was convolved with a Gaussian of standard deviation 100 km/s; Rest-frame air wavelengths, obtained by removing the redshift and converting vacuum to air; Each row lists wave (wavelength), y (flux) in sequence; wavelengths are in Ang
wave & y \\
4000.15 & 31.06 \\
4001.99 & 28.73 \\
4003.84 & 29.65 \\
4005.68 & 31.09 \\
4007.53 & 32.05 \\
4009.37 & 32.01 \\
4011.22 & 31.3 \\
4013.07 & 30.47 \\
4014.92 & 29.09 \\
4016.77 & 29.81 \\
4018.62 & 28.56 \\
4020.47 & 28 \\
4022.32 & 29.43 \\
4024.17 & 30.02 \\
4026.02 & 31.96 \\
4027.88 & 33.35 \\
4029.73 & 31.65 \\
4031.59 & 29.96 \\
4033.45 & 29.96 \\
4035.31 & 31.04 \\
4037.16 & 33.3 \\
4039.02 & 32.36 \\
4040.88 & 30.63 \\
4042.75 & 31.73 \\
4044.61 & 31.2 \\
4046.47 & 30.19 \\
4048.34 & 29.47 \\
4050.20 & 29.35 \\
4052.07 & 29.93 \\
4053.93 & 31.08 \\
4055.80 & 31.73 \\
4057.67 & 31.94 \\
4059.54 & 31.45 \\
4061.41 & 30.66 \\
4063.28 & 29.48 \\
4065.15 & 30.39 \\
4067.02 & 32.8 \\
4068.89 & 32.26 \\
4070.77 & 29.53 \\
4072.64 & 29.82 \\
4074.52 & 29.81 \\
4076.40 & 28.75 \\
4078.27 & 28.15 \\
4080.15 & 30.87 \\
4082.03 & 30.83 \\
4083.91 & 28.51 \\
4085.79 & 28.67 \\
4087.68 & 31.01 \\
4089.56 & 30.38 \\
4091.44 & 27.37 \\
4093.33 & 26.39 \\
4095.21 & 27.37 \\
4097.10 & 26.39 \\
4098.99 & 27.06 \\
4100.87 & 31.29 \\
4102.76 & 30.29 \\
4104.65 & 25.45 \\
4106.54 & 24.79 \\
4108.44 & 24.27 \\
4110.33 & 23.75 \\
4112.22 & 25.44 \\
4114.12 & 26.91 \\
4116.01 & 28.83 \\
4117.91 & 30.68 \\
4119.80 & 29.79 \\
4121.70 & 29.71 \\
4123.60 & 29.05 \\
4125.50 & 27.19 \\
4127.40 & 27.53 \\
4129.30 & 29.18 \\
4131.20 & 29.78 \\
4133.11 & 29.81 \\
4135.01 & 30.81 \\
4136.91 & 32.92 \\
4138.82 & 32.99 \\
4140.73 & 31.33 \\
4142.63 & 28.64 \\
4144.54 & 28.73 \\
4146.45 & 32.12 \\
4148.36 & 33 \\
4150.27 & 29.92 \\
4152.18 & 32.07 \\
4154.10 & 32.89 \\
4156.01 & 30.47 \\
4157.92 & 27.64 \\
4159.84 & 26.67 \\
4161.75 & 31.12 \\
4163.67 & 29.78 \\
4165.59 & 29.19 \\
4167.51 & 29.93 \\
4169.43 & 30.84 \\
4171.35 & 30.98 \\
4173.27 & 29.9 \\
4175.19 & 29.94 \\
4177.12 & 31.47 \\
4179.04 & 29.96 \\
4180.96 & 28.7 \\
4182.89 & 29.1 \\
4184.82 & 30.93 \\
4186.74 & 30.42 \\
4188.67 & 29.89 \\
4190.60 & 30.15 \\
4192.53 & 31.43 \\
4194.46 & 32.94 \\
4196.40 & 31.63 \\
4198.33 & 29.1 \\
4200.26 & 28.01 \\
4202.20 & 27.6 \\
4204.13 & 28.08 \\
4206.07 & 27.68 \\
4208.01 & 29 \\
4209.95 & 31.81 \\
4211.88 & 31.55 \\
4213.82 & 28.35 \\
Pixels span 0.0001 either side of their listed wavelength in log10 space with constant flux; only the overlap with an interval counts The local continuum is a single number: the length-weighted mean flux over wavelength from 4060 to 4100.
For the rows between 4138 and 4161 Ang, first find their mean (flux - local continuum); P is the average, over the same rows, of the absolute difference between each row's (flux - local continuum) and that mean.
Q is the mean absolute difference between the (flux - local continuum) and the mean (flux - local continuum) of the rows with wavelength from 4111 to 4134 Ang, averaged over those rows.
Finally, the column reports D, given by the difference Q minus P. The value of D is -0.6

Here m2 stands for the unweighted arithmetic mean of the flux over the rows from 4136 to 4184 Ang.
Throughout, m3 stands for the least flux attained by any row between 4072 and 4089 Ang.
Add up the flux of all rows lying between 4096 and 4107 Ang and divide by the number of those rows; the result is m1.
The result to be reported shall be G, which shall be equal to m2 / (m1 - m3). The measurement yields -50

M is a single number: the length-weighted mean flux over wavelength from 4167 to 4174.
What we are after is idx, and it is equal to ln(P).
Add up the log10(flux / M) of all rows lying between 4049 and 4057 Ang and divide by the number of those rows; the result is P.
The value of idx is -7.5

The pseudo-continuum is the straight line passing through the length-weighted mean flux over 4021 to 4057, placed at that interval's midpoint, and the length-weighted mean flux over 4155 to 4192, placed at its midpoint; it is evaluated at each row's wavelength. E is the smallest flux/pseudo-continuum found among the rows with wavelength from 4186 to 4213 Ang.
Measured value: 0.93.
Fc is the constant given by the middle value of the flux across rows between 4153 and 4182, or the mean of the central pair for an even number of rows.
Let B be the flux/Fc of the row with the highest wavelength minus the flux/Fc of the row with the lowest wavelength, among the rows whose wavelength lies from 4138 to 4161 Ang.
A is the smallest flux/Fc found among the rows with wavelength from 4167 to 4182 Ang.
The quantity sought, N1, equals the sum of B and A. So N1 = 0.75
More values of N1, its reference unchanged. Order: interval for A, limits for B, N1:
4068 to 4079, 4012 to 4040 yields 1.00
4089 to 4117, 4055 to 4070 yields 0.81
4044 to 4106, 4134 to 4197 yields 0.88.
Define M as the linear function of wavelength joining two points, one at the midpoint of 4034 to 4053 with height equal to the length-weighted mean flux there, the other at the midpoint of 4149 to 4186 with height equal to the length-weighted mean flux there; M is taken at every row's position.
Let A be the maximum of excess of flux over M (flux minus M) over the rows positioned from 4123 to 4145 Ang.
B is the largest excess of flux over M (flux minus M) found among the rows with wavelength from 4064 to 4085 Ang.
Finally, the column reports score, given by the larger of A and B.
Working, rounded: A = 2.70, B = 2.0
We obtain 2.7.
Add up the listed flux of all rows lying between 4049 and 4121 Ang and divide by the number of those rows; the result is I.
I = 29.0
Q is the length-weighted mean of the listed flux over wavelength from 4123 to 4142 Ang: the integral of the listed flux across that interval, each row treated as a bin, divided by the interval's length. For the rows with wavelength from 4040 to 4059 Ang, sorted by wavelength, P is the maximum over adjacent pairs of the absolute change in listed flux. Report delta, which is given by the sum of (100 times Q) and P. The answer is 3007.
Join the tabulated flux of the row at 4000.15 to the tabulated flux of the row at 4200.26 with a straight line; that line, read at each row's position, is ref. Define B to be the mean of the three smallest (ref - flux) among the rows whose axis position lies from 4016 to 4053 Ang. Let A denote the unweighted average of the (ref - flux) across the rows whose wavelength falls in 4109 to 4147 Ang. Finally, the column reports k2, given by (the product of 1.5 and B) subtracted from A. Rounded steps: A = -0.2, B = -2.5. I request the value 4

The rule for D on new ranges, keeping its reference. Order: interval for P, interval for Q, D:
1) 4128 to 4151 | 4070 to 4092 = -0.4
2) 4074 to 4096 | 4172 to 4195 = -0.4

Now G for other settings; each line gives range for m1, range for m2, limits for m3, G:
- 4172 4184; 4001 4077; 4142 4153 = 25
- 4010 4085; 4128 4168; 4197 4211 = 10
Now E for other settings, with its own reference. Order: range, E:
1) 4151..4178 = 0.89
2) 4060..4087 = 0.92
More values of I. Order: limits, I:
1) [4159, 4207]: 29.8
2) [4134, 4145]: 30.9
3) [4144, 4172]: 30.4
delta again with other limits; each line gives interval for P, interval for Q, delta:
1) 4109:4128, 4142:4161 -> 3027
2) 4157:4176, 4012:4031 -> 3028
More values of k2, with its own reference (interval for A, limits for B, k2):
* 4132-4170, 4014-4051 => 2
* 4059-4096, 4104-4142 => 5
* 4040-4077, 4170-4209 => 5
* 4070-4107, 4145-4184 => 7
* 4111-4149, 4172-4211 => 6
